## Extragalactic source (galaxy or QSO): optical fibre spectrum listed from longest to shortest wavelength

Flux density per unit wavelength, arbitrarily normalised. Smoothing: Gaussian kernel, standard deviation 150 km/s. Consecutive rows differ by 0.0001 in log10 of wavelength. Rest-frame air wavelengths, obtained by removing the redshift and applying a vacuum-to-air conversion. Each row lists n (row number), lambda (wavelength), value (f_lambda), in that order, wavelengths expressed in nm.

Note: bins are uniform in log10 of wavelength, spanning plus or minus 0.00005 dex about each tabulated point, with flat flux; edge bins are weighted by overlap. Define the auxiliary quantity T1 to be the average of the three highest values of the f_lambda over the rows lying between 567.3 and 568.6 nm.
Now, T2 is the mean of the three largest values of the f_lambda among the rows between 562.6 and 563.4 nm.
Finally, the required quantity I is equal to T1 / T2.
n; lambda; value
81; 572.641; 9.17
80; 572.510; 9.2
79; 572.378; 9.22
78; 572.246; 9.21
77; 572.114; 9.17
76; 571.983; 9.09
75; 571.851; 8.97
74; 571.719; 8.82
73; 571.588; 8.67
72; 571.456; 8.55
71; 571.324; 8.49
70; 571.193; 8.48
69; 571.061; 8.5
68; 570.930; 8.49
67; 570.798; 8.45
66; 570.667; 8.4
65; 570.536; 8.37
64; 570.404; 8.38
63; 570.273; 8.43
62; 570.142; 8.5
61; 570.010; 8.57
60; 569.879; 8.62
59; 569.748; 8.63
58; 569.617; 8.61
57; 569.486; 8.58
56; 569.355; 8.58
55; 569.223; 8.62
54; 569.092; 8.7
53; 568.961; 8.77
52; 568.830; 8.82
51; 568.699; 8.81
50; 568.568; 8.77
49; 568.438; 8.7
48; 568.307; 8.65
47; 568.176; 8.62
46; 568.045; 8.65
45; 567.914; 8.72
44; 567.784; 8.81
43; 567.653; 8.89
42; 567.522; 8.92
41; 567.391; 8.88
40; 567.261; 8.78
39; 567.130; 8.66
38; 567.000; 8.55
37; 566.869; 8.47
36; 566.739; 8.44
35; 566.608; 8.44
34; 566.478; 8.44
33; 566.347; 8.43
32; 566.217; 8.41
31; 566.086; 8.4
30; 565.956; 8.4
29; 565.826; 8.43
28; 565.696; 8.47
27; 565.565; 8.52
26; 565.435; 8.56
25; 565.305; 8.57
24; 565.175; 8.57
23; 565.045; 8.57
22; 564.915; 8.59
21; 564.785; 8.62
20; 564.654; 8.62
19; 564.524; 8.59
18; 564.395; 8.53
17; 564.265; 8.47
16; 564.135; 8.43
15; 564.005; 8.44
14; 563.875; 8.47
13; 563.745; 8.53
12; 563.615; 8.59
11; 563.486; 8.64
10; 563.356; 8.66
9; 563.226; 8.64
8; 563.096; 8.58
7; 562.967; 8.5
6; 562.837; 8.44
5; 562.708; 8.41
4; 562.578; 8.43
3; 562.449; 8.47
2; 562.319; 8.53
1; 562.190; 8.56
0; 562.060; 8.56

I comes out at 1.03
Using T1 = 8.90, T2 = 8.6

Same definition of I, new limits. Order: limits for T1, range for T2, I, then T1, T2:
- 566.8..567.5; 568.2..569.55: 1.00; 8.77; 8.8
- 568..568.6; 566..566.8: 1.03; 8.71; 8.4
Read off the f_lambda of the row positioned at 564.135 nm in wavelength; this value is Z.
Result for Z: 8.43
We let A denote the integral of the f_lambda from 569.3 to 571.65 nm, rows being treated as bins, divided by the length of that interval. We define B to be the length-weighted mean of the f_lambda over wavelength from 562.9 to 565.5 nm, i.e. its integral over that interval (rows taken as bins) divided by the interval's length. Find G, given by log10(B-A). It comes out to -1.4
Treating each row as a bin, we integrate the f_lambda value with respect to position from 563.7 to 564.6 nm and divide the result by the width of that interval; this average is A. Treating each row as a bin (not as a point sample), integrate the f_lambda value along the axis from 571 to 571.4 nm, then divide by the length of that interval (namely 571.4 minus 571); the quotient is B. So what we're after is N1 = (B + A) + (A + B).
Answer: 34.0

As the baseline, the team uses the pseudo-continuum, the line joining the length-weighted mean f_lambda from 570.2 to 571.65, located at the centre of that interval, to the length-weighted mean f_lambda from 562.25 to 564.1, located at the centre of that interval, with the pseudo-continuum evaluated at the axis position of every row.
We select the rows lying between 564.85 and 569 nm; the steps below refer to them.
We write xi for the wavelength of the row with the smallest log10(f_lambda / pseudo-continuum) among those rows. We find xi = 565.956 nm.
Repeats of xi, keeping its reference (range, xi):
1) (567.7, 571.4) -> 570.536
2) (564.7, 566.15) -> 565.956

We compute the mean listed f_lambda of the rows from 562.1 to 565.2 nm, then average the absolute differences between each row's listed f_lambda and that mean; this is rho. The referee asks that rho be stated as 0.066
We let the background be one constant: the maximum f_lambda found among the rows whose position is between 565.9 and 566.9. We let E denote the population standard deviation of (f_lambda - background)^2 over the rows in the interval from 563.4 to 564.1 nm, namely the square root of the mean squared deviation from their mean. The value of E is 0.0109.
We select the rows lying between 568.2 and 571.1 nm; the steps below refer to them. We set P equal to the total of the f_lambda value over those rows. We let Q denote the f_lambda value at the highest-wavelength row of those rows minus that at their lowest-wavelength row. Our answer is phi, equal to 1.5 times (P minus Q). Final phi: 284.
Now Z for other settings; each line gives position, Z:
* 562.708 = 8.41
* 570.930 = 8.49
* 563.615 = 8.59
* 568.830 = 8.82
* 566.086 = 8.4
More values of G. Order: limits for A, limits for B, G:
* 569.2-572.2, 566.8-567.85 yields -0.9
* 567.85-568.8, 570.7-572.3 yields -1.7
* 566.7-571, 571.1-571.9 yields -1.9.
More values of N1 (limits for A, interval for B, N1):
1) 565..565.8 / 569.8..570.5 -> 34.1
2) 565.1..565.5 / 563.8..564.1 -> 34.0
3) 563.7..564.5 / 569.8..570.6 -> 33.9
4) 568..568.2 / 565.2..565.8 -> 34.3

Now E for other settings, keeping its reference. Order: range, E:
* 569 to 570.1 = 0.0128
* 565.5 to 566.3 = 0.0018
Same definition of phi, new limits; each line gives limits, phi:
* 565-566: 102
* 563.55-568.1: 450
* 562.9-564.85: 192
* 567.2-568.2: 106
